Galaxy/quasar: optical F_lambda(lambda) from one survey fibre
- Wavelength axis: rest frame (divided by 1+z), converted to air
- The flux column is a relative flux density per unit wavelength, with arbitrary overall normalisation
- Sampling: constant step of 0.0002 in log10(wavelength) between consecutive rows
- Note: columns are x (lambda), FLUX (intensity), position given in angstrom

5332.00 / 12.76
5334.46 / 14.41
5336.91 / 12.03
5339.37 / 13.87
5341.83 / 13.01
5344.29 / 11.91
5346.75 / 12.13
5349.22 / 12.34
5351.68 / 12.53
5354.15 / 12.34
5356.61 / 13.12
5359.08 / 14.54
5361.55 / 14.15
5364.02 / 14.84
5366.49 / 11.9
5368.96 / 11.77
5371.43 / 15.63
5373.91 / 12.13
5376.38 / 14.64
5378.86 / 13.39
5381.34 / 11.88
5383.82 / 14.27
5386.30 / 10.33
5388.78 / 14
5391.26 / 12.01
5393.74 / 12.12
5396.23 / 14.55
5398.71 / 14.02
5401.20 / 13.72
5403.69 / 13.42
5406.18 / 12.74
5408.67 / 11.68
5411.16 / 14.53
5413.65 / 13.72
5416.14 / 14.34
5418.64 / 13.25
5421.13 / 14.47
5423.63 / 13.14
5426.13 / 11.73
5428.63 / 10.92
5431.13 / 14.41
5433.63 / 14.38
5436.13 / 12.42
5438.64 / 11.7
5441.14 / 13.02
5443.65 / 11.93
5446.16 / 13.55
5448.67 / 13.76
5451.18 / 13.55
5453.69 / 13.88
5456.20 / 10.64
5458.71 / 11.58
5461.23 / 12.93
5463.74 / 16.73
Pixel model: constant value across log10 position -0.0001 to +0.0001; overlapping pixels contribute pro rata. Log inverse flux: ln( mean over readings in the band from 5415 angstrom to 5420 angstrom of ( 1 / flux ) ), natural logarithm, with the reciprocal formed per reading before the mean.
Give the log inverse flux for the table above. -2.62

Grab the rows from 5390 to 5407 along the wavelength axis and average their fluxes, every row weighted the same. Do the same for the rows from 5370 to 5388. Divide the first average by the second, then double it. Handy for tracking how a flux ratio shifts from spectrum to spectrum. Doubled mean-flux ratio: 2.01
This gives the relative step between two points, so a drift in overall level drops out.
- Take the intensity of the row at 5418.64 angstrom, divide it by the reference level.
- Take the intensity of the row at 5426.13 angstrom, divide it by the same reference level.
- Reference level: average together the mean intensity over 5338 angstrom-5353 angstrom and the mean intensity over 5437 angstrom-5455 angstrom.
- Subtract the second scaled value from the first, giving 0.12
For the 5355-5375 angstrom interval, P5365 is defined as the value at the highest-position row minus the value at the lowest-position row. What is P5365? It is -1.0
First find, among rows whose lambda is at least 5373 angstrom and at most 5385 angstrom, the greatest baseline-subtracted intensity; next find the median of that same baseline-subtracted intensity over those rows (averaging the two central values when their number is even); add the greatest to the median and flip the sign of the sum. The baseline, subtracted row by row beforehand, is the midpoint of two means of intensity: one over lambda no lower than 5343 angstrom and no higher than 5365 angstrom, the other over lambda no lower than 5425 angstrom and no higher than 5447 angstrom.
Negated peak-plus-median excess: -2.3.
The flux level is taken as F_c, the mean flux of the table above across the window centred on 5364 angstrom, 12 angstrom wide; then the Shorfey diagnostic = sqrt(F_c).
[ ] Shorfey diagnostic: 3.67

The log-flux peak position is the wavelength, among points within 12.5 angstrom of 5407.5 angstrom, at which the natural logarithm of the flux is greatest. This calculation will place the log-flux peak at 5396.23 angstrom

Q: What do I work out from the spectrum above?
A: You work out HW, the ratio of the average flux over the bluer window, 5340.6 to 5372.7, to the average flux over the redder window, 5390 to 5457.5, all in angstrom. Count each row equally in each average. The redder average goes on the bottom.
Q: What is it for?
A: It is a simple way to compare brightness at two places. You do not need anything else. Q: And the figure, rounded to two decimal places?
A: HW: 1.00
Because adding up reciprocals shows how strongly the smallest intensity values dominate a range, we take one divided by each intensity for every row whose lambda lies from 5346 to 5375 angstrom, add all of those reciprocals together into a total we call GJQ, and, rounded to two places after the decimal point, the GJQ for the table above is 0.92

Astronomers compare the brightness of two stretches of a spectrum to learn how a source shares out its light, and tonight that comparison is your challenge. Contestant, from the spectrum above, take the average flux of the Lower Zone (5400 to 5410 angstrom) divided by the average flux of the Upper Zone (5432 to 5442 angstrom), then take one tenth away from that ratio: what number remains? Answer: 0.90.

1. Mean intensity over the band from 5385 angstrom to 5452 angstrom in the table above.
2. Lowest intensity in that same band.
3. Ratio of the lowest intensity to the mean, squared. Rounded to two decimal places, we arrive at 0.62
